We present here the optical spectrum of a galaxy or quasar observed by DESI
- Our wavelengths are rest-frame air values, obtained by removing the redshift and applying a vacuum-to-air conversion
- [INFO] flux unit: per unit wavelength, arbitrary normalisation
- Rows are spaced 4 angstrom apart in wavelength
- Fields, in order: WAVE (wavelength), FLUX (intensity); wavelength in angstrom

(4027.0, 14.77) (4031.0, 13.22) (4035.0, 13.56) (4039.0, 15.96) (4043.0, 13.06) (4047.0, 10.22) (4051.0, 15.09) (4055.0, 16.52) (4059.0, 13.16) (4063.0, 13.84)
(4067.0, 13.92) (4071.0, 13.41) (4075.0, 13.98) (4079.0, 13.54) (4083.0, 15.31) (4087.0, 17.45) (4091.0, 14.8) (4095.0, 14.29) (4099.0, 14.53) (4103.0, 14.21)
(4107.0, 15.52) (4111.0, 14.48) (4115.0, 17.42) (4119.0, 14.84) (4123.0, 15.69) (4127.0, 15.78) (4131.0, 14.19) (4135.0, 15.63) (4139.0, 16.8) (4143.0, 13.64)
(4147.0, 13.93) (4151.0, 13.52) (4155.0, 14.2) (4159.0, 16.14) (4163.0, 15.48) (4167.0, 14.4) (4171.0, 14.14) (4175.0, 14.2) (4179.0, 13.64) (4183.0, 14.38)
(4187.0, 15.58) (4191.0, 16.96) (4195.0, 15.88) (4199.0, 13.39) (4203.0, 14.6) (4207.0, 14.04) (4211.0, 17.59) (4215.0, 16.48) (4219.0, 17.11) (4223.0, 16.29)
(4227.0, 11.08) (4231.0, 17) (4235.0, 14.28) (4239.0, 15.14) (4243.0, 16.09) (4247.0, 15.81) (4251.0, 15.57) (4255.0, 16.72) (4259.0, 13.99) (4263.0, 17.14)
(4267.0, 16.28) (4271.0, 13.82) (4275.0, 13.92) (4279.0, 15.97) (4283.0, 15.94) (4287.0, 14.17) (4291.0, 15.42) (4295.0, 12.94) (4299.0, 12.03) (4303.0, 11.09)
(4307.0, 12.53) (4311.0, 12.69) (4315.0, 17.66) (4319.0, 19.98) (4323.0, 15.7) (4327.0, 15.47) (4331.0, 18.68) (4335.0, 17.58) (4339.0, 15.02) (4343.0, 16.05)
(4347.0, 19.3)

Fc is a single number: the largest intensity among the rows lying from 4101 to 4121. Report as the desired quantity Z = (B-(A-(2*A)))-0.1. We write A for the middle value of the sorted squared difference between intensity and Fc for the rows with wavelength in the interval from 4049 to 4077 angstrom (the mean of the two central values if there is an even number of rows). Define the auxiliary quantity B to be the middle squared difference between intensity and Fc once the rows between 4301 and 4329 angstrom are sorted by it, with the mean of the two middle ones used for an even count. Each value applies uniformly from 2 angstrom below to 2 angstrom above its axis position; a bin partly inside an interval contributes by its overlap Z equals 18.7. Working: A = 12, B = 6.6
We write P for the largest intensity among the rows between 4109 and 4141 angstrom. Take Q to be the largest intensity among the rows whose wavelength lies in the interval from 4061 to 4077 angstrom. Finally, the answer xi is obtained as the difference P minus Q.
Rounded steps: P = 17.42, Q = 13.98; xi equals 3.4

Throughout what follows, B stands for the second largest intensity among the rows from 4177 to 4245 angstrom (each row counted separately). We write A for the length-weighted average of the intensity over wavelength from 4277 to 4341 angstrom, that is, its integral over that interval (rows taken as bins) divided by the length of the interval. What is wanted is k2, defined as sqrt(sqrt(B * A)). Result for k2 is 4.01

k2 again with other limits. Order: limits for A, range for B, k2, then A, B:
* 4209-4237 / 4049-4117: 4.07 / 15.7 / 17.42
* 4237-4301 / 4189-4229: 4.01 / 15.1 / 17.11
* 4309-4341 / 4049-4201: 4.12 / 16.6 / 17.42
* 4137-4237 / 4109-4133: 3.92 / 15.0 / 15.78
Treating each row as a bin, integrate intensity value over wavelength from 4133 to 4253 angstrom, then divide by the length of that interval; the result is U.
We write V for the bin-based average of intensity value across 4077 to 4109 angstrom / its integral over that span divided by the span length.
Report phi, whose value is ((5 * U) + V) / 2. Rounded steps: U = 15.1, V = 15.0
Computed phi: 45.2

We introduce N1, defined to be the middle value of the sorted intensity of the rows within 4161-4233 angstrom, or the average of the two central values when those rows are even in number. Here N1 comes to 15.0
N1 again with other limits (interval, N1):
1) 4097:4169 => 14.7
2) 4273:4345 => 15.4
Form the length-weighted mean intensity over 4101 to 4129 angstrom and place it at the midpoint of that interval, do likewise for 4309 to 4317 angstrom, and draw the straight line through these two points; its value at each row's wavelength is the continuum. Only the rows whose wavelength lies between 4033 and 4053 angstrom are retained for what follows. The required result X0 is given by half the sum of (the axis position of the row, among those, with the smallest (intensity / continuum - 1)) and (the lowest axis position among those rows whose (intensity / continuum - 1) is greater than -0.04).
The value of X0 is 4043 angstrom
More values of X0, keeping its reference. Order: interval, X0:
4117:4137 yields 4125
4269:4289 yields 4275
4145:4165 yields 4155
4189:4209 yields 4195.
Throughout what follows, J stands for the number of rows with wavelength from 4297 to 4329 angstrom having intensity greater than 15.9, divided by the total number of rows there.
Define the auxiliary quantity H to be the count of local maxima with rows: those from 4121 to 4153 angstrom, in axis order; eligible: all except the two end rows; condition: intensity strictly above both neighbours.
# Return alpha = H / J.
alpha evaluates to 12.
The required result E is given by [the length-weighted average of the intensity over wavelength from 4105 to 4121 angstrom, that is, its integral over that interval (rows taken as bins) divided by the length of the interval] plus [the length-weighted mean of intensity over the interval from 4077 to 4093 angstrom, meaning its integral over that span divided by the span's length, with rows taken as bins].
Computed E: 30.8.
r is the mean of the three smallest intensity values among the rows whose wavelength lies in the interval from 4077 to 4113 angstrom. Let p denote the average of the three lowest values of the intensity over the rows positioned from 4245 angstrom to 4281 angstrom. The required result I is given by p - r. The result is -0.1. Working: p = 13.9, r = 14.0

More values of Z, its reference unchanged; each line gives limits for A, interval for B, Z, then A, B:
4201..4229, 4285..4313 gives 23.5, 1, 22.4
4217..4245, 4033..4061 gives 16.6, 2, 14.9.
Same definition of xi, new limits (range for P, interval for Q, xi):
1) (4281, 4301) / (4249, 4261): -0.8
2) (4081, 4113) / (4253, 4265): 0.3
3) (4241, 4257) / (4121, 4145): -0.1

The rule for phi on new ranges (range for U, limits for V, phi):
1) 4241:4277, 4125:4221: 46.2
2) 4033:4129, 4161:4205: 43.9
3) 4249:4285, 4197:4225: 46.5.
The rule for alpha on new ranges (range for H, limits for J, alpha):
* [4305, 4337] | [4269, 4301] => 8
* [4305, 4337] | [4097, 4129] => 16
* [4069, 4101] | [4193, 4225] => 4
